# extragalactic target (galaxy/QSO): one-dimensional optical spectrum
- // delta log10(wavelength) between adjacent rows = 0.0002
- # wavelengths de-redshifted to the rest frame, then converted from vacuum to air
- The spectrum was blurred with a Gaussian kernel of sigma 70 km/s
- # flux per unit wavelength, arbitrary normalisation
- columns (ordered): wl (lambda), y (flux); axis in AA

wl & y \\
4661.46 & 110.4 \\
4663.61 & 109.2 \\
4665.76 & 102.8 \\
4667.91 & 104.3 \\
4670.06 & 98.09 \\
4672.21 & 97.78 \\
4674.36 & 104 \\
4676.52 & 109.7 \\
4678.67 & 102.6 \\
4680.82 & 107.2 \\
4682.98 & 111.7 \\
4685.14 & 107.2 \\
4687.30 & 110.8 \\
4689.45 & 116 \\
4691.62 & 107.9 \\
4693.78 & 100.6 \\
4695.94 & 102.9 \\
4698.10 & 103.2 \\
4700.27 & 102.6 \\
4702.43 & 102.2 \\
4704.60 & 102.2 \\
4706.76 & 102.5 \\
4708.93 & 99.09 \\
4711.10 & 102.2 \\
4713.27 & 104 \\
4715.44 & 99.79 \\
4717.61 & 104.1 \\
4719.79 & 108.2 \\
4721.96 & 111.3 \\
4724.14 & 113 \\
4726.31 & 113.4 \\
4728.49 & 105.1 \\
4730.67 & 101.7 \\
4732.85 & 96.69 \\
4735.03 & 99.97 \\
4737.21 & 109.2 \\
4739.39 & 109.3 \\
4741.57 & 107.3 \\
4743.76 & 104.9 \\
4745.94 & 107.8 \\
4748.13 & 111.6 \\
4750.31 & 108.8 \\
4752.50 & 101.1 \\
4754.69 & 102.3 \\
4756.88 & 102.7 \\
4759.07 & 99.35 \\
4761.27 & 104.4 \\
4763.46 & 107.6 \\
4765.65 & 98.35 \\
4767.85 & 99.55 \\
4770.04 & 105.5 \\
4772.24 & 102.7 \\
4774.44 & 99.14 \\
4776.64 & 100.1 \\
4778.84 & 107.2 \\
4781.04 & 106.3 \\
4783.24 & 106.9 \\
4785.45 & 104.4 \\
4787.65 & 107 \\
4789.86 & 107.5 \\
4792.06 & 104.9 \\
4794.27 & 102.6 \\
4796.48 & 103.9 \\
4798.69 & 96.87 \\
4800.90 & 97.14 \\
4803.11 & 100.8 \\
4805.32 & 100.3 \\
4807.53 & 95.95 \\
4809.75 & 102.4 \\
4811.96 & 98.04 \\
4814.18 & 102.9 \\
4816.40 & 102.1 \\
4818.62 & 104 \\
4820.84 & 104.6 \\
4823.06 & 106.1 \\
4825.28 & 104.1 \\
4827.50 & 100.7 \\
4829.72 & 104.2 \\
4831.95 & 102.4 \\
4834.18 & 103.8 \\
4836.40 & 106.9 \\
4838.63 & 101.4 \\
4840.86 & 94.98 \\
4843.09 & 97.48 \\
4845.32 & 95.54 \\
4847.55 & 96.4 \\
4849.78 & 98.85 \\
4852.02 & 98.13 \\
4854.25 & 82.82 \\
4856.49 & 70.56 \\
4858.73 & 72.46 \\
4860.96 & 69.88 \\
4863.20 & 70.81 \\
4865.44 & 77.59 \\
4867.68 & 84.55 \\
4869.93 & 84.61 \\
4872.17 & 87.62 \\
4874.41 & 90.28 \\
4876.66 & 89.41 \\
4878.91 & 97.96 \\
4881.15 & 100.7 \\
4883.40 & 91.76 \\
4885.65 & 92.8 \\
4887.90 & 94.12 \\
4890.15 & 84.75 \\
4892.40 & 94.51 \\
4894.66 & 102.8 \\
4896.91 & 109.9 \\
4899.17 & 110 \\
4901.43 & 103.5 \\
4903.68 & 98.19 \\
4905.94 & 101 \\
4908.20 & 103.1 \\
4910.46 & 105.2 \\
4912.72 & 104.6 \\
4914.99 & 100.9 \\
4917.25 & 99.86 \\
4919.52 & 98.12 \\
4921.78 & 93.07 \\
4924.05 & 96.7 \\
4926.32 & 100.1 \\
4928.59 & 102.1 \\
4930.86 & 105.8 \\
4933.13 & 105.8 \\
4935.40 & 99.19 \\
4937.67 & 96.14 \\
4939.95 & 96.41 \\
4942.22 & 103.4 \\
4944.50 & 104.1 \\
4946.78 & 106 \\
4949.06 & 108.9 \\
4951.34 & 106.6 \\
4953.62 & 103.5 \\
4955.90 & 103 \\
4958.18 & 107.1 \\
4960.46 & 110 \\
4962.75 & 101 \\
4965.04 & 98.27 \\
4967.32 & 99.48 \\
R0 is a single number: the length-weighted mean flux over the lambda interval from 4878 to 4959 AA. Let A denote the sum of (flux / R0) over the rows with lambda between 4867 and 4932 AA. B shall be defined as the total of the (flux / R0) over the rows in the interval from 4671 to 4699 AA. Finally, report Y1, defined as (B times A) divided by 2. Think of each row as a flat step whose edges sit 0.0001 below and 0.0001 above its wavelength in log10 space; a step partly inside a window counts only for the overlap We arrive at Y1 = 192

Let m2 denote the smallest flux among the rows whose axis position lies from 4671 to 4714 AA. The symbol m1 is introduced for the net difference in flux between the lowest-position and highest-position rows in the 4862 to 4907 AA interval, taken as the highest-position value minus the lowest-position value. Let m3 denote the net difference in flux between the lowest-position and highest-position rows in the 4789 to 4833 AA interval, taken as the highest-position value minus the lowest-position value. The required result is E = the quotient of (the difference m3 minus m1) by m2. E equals -0.36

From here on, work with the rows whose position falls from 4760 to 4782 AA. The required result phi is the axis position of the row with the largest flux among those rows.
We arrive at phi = 4763.46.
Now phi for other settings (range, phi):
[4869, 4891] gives 4881.15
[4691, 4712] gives 4691.62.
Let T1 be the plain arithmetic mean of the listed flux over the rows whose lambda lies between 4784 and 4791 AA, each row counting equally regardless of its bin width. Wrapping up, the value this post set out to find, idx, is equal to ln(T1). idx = 4.67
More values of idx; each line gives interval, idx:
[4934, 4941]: 4.58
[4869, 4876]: 4.47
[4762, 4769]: 4.62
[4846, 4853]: 4.58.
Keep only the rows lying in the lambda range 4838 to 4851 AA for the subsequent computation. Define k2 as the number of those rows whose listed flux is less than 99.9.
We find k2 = 5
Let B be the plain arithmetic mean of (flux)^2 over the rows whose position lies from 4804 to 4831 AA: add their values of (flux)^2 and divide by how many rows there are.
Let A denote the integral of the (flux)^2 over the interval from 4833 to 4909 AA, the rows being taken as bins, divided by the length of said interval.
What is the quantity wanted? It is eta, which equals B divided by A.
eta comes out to 1.19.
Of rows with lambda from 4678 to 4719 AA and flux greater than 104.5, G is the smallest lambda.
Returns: 4680.82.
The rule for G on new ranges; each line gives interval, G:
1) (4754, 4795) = 4763.46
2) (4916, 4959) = 4930.86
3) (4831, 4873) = 4836.40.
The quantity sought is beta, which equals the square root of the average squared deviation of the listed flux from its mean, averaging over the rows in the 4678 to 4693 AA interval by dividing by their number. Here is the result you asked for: 3.9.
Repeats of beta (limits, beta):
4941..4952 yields 1.9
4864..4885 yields 6.6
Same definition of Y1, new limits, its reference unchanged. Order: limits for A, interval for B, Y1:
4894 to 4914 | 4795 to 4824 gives 61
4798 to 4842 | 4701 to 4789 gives 417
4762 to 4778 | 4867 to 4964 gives 150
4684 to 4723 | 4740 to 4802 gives 270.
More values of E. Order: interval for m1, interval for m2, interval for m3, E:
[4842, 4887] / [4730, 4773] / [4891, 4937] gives 0.10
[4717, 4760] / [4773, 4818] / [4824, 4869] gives -0.15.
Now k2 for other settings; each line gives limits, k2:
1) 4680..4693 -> 0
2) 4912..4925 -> 4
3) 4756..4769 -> 3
